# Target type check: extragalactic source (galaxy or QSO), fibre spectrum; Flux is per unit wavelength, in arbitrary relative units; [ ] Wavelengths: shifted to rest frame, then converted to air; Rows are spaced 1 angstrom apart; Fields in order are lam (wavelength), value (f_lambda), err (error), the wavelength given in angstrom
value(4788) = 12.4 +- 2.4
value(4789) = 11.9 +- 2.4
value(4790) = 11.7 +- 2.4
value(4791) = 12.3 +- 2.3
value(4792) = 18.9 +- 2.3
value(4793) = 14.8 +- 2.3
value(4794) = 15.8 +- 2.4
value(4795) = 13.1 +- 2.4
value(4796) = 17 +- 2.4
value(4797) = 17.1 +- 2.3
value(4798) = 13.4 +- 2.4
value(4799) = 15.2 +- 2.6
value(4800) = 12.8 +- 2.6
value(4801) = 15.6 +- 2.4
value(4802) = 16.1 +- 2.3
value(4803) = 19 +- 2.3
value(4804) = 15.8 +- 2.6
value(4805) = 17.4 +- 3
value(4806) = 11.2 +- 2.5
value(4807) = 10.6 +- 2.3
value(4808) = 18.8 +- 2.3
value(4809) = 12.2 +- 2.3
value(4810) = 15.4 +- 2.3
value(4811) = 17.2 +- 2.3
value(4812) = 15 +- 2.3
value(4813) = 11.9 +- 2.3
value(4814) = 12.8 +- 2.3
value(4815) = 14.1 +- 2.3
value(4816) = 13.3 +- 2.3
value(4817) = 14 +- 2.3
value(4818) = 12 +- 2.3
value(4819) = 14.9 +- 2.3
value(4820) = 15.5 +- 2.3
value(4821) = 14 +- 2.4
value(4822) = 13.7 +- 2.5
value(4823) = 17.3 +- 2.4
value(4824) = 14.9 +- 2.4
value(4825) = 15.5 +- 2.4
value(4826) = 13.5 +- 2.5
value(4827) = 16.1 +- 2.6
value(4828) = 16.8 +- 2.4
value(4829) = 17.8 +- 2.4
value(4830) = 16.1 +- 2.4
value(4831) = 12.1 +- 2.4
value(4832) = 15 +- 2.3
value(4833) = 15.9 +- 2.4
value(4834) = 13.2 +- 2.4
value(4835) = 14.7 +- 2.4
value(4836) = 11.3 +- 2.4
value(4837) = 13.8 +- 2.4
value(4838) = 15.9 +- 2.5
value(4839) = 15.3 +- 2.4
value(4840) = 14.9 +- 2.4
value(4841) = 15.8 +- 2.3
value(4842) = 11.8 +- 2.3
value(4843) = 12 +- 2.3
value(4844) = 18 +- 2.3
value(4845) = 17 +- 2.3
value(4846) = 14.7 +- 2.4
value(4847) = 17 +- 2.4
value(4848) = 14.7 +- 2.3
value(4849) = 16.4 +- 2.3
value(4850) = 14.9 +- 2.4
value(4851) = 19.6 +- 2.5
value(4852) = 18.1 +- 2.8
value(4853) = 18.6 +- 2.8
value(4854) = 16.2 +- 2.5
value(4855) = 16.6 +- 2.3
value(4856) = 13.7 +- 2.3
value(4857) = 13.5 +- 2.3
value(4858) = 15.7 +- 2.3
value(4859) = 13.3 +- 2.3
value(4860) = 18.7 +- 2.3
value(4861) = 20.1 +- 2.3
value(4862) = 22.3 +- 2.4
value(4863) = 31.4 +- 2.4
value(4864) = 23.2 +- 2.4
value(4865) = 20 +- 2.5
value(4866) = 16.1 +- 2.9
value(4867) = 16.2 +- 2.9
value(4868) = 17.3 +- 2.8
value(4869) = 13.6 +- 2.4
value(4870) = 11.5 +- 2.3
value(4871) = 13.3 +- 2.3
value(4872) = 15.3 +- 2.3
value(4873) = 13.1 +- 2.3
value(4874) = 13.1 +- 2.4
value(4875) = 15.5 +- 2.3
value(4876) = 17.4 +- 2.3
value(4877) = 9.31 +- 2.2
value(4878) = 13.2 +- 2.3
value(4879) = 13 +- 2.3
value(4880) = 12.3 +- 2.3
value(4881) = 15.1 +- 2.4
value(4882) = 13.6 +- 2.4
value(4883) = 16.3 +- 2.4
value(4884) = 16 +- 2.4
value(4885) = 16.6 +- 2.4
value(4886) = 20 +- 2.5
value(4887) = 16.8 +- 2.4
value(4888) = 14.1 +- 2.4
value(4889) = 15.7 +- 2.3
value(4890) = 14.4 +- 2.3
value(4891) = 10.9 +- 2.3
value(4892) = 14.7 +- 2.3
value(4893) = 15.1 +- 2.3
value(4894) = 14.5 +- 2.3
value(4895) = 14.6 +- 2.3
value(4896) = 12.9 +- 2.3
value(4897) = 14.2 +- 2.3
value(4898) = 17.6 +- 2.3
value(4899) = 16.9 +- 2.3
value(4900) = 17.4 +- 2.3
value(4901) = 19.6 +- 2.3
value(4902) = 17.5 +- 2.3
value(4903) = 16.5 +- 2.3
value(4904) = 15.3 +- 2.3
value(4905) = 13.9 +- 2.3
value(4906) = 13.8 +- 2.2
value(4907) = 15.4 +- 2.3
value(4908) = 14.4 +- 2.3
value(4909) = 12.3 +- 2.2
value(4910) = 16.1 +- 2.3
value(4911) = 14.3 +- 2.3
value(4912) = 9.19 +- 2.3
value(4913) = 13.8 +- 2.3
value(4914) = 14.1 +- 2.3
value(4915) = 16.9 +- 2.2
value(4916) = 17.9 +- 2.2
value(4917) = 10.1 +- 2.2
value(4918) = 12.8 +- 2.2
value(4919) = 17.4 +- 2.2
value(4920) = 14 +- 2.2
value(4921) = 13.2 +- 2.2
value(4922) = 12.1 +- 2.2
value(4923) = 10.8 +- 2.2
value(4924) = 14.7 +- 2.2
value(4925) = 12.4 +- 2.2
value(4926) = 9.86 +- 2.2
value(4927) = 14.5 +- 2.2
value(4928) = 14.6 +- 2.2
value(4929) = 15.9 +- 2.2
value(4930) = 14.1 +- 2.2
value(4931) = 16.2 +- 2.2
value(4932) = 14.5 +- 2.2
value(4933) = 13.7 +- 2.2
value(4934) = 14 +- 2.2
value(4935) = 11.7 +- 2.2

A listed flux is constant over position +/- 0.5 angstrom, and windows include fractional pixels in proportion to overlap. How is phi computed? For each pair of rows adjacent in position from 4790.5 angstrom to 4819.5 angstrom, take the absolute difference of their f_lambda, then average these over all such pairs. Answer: 2.8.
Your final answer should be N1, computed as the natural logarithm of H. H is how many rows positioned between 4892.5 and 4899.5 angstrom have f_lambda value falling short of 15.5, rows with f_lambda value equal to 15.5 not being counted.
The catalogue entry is 1.61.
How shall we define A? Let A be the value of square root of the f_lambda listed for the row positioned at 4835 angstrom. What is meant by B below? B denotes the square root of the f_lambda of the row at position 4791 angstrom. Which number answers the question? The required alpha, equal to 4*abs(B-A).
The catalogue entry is 1.3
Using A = 3.83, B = 3.5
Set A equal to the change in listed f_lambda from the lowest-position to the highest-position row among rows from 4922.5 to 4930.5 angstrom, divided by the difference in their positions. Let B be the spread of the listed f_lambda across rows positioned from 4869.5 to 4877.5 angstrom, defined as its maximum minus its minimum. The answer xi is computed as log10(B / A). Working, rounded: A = 0.47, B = 8.1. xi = 1.2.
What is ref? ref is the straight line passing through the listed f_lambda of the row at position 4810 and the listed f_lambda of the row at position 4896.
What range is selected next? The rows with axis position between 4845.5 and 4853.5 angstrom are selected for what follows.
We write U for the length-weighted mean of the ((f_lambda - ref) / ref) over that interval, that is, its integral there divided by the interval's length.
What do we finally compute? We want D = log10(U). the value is -0.76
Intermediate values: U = 0.176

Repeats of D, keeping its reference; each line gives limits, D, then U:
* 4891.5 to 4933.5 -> -0.77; 0.168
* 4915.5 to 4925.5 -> -0.96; 0.111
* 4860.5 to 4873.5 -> -0.52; 0.304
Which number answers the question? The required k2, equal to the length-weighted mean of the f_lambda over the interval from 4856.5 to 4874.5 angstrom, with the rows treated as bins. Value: 17.1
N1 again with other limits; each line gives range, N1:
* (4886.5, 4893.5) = 1.61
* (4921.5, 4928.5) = 1.95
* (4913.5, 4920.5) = 1.39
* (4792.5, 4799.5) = 1.39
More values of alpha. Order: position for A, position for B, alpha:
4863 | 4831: 8.5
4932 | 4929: 0.7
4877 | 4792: 5.2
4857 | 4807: 1.7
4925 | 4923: 0.9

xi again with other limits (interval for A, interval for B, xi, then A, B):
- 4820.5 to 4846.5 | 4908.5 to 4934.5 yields 2.5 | 0.03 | 8.7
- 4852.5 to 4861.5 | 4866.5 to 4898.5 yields 1.8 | 0.19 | 10.7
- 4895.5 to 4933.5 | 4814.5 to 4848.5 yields 2.5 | 0.02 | 6.7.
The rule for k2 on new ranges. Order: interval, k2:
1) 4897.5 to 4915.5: 15.3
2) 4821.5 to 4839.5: 14.9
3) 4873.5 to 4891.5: 14.6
